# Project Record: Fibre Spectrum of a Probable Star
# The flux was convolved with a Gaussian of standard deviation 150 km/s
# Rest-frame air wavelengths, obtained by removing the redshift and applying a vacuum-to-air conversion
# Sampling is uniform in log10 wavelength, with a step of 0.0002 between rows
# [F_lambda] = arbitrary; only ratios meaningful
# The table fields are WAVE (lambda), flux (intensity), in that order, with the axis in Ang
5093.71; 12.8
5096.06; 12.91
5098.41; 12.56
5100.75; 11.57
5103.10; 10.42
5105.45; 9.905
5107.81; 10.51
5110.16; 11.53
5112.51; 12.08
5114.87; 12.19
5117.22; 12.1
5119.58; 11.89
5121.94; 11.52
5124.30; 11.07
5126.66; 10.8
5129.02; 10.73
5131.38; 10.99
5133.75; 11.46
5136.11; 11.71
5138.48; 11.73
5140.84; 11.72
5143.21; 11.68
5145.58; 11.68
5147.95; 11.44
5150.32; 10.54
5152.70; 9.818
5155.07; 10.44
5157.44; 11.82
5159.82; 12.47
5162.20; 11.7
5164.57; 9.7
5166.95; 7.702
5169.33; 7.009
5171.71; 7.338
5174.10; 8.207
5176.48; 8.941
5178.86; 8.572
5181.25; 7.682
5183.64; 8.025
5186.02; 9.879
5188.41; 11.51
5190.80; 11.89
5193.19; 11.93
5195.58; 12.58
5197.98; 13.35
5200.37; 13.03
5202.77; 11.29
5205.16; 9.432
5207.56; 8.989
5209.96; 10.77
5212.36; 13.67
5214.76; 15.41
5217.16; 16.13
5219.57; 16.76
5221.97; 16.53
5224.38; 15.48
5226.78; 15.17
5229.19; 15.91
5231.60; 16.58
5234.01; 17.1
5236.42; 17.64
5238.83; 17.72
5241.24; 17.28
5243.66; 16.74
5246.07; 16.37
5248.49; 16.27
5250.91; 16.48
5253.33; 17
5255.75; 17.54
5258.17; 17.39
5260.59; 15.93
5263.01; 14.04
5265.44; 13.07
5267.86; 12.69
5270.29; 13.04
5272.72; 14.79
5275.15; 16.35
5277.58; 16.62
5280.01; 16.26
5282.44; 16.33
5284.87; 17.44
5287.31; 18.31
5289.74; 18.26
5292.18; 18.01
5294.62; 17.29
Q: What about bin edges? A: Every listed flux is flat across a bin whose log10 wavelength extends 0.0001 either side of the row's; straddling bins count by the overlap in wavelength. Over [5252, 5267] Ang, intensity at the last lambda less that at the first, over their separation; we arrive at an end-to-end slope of -0.32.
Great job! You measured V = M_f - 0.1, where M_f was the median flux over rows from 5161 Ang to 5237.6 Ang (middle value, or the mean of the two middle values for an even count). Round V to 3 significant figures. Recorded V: 11.7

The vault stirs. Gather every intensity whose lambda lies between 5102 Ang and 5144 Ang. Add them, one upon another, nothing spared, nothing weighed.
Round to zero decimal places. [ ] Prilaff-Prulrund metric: 204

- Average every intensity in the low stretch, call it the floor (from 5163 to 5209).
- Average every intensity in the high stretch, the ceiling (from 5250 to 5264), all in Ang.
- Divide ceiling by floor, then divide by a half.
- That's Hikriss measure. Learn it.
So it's 3.33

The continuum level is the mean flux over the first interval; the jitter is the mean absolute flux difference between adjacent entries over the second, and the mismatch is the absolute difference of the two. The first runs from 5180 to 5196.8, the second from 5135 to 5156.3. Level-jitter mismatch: 10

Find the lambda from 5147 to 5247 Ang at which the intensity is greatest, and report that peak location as 5238.83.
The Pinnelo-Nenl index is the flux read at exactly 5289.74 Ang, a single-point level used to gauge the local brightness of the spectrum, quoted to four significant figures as 18.26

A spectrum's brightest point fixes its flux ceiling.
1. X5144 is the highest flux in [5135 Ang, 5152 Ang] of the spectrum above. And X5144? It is 11.73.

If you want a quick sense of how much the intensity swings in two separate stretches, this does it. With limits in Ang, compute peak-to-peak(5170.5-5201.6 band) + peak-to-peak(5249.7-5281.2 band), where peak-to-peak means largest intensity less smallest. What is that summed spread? 10.9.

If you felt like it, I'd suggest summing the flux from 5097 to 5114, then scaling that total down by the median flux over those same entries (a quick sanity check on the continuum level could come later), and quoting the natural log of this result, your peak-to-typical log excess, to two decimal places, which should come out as 1.92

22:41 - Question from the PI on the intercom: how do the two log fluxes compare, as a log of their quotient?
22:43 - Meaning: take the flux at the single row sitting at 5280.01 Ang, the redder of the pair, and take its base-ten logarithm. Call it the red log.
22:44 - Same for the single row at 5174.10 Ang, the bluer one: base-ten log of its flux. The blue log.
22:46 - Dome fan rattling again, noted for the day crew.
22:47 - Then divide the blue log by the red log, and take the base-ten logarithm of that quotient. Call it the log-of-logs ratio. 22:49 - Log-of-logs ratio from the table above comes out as -0.12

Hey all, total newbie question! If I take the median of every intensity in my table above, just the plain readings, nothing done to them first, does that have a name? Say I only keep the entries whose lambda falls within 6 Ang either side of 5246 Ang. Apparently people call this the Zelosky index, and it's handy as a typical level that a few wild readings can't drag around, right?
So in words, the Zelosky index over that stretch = 16.5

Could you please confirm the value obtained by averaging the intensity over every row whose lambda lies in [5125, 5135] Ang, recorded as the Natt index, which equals 11.0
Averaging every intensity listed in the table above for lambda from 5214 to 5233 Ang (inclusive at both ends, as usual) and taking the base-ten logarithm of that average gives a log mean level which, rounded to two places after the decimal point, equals 1.20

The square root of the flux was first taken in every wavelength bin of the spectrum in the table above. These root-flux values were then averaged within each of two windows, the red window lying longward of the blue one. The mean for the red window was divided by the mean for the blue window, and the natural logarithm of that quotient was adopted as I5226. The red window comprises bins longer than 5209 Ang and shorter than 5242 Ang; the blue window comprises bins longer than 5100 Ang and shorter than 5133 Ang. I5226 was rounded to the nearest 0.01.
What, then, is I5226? 0.17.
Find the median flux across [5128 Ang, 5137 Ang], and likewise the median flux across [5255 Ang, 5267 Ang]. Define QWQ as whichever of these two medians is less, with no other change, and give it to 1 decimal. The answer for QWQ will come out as 11.2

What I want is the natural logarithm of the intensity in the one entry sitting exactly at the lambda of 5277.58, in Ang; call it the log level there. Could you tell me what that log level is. 2.81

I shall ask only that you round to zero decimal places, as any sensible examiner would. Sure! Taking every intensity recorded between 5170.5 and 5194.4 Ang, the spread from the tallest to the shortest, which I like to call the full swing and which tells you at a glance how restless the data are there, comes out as 5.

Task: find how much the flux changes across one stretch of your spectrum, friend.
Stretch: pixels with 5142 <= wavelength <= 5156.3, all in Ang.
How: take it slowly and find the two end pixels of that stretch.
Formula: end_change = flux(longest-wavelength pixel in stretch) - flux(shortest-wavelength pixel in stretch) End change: -1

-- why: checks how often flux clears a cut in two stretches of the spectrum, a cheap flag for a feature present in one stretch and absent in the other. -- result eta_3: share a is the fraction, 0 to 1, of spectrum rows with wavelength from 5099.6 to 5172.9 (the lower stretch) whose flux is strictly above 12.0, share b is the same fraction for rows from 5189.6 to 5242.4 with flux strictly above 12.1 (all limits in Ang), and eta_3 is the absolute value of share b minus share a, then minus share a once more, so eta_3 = 0.5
